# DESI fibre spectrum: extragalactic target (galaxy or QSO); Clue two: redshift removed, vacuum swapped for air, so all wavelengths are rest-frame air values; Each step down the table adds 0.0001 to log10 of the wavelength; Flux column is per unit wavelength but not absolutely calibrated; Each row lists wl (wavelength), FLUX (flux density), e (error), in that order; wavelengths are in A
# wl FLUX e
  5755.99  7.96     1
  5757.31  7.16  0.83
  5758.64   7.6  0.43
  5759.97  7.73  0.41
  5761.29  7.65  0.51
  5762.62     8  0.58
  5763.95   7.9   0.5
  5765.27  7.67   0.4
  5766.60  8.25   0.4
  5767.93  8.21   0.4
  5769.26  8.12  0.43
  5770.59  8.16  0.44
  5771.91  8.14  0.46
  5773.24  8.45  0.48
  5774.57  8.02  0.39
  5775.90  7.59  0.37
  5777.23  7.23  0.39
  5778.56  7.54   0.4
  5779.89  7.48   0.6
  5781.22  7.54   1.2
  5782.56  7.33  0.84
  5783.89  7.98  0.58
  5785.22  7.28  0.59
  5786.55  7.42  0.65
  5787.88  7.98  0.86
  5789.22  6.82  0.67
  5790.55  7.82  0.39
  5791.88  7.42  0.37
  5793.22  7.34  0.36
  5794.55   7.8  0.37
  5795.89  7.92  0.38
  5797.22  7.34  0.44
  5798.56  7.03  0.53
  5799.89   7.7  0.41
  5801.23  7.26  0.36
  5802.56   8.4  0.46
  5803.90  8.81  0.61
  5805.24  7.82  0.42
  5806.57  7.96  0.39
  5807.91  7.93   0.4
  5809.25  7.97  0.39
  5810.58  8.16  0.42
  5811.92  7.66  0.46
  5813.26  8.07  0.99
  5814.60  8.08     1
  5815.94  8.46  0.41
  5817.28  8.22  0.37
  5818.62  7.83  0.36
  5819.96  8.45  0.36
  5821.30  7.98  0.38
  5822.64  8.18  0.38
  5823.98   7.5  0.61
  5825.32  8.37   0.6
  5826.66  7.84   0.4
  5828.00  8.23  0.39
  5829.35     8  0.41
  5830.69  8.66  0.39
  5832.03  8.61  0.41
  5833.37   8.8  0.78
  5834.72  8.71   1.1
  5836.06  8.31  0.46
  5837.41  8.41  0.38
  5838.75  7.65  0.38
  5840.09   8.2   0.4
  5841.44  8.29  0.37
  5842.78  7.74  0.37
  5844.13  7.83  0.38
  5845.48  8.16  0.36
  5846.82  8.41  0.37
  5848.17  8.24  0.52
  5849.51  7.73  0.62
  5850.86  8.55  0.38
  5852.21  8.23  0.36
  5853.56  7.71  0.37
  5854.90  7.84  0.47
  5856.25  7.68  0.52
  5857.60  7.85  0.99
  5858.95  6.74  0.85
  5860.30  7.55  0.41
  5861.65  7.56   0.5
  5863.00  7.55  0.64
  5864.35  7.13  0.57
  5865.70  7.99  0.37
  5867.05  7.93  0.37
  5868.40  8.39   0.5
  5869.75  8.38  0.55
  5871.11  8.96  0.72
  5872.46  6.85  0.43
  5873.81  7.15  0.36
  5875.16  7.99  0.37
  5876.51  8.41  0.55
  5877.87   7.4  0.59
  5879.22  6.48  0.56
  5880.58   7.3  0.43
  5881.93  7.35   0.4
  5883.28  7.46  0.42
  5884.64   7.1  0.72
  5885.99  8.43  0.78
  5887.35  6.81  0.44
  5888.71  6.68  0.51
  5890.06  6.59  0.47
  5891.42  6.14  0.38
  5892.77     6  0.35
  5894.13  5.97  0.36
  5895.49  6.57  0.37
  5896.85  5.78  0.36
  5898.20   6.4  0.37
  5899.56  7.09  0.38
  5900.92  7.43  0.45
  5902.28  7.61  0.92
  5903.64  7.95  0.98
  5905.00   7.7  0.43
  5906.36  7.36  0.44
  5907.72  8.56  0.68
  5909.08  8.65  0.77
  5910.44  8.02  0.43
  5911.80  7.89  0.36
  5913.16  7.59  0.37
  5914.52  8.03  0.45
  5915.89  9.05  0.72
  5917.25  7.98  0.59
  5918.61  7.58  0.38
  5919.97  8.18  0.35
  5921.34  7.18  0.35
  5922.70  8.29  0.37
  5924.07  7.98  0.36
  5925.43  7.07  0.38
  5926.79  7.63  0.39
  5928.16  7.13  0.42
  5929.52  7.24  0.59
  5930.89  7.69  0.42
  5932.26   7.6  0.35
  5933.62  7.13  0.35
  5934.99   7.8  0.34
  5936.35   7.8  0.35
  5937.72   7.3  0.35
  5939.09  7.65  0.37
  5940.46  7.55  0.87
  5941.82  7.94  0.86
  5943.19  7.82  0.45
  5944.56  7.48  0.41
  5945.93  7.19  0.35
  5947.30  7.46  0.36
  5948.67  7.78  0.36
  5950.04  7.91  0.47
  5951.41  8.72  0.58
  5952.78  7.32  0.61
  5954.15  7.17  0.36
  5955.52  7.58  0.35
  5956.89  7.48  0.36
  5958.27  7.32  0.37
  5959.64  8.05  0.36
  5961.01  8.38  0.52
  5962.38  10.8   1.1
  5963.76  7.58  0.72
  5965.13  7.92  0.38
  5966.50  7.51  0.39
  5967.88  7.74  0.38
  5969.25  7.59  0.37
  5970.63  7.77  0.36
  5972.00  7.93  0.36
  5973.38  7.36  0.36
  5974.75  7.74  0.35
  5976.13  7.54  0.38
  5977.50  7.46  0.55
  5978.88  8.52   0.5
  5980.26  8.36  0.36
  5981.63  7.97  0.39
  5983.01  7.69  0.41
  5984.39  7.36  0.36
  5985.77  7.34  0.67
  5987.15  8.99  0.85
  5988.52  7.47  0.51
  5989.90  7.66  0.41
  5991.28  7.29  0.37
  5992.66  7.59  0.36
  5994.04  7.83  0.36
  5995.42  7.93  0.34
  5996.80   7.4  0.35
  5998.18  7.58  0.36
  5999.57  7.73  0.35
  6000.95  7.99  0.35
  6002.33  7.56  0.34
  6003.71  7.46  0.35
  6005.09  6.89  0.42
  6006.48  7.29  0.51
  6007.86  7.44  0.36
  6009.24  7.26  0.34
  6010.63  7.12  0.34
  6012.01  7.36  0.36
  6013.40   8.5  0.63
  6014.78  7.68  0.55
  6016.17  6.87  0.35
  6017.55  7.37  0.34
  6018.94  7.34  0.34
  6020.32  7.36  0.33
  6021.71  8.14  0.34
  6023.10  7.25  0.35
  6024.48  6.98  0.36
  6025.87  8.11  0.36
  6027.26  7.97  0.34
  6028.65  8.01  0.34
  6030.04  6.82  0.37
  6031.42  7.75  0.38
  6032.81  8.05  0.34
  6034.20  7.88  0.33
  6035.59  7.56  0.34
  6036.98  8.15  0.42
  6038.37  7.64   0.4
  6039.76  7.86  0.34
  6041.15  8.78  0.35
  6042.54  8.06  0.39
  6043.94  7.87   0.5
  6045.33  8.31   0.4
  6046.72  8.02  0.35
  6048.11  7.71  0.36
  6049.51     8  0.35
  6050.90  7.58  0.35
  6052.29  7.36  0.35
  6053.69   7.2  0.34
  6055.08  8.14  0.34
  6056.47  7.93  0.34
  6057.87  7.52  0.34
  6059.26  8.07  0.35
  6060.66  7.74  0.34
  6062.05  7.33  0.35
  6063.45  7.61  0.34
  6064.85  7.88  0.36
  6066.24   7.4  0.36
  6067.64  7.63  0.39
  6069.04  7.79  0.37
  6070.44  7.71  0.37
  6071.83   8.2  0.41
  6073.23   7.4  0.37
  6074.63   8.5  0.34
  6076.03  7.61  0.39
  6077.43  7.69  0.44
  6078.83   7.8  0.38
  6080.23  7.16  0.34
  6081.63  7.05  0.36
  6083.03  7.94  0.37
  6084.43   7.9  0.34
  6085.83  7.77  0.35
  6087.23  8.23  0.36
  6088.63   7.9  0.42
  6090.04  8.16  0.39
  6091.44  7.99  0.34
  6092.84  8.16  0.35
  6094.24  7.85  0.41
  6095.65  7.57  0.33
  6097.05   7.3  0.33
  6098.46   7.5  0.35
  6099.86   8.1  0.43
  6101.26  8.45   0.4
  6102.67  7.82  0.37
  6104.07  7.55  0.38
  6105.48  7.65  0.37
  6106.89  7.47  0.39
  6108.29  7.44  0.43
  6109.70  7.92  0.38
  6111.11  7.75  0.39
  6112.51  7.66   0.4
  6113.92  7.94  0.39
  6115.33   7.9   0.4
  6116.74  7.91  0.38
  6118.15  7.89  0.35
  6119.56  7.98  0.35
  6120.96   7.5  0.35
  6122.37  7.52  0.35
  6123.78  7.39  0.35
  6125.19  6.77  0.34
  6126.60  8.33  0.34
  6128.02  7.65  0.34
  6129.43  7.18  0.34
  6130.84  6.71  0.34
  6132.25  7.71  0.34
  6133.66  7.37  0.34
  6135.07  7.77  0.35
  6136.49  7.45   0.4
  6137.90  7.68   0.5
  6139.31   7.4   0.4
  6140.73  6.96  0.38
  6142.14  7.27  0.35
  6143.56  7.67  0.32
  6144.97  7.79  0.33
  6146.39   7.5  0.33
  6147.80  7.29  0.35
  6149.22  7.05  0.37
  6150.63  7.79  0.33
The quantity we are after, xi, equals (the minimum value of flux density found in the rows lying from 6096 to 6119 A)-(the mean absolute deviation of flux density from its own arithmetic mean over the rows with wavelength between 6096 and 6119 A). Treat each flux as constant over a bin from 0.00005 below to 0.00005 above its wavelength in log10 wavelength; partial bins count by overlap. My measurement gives 7.1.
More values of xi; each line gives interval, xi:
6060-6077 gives 7.1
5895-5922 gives 5.2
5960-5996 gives 6.8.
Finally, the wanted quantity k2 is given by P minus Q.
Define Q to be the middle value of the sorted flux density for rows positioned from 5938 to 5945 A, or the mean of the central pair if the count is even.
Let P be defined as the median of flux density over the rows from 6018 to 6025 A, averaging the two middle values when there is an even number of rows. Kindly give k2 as -0.31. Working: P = 7.34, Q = 7.65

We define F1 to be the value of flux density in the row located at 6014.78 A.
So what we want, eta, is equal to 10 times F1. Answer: 77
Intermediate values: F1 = 7.68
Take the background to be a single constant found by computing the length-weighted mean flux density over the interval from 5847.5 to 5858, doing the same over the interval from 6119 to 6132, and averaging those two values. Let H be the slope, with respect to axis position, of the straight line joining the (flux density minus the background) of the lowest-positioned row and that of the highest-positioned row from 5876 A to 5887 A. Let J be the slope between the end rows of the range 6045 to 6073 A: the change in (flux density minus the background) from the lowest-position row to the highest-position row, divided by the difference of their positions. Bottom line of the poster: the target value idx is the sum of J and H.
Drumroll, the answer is 0.00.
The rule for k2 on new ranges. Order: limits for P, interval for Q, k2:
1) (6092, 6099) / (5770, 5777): -0.57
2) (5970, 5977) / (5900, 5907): 0.13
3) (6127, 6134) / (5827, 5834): -1.24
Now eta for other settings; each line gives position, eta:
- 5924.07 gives 80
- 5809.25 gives 80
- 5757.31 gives 72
